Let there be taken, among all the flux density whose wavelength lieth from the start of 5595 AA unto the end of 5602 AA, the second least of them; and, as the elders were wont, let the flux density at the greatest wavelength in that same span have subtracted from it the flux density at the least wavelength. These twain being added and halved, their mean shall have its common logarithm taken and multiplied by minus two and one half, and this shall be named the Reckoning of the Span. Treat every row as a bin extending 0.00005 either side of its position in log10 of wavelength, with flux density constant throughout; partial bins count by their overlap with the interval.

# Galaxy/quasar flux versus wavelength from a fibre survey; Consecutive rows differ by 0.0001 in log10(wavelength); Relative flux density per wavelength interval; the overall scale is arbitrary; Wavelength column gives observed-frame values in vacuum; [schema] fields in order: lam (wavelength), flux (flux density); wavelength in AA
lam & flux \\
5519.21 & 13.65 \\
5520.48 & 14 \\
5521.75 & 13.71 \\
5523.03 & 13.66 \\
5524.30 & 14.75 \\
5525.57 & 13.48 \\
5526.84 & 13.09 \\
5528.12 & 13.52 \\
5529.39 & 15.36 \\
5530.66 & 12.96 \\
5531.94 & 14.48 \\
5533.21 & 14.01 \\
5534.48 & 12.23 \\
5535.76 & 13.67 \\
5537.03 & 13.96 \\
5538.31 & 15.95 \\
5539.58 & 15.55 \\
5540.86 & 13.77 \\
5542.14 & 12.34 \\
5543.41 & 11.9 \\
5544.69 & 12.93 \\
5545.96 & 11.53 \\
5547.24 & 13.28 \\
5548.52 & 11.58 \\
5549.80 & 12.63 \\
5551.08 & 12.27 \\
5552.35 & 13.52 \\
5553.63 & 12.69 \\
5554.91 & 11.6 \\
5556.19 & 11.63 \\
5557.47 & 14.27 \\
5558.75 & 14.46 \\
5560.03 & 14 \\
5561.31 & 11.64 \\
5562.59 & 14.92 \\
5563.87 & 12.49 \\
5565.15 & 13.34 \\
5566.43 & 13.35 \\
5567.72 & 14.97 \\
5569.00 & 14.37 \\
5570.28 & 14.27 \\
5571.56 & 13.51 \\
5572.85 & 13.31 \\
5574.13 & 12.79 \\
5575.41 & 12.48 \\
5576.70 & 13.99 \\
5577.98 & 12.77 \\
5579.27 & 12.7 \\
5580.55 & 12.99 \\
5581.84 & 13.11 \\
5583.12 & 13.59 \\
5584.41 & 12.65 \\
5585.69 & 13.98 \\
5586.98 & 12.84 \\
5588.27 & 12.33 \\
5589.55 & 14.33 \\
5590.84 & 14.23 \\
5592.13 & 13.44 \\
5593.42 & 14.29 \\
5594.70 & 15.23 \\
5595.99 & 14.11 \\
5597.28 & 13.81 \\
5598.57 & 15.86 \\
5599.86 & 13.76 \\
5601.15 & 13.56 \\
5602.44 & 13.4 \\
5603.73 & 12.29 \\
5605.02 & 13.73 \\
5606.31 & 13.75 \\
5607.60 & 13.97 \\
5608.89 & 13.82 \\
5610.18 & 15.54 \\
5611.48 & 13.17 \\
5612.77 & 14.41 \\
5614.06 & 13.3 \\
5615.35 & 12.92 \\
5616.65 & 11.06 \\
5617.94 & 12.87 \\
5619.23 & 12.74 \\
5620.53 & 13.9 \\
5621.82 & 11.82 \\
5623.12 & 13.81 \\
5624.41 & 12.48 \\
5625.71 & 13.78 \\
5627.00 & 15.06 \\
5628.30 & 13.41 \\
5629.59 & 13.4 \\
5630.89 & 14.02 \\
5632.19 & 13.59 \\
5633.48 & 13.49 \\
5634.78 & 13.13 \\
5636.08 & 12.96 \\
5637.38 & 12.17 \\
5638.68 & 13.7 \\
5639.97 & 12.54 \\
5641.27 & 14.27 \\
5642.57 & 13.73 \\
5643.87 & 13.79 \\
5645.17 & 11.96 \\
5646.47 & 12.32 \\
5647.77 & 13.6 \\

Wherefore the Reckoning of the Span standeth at -2.05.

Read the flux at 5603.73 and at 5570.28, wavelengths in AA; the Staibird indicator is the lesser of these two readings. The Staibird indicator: 12.3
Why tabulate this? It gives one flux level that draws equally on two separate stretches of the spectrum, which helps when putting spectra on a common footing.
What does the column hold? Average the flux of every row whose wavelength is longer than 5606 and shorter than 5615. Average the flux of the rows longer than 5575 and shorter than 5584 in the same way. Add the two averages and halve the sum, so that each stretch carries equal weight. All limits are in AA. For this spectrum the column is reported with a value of 13.5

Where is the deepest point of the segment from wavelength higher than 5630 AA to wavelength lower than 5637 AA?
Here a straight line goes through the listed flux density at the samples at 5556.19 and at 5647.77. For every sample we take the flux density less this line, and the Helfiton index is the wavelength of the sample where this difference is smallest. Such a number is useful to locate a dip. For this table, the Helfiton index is 5636.08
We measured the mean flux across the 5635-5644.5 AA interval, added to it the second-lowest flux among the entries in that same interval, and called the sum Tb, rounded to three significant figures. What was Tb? 25.8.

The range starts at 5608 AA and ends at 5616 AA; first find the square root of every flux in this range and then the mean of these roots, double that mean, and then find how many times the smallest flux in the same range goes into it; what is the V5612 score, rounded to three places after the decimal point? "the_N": 0.576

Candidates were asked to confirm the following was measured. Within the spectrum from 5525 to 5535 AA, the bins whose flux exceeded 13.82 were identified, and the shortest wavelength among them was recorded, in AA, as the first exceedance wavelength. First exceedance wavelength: 5529.39 AA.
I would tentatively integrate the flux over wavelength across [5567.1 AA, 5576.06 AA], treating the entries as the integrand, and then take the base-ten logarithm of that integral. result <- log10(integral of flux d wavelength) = 2.09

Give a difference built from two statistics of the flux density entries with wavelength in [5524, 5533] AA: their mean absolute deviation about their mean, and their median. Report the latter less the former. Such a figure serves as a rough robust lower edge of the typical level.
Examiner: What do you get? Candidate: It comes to 12.7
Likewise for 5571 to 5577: 12.8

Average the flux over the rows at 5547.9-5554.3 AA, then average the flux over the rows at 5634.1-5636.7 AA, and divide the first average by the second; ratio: 0.96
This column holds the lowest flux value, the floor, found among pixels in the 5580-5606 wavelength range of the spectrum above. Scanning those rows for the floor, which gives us 12.29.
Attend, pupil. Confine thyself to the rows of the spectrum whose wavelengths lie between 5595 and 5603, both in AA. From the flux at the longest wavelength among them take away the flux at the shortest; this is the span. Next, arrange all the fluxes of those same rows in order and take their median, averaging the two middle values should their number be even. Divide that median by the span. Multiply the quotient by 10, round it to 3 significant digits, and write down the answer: -194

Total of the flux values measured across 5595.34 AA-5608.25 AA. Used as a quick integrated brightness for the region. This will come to 138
